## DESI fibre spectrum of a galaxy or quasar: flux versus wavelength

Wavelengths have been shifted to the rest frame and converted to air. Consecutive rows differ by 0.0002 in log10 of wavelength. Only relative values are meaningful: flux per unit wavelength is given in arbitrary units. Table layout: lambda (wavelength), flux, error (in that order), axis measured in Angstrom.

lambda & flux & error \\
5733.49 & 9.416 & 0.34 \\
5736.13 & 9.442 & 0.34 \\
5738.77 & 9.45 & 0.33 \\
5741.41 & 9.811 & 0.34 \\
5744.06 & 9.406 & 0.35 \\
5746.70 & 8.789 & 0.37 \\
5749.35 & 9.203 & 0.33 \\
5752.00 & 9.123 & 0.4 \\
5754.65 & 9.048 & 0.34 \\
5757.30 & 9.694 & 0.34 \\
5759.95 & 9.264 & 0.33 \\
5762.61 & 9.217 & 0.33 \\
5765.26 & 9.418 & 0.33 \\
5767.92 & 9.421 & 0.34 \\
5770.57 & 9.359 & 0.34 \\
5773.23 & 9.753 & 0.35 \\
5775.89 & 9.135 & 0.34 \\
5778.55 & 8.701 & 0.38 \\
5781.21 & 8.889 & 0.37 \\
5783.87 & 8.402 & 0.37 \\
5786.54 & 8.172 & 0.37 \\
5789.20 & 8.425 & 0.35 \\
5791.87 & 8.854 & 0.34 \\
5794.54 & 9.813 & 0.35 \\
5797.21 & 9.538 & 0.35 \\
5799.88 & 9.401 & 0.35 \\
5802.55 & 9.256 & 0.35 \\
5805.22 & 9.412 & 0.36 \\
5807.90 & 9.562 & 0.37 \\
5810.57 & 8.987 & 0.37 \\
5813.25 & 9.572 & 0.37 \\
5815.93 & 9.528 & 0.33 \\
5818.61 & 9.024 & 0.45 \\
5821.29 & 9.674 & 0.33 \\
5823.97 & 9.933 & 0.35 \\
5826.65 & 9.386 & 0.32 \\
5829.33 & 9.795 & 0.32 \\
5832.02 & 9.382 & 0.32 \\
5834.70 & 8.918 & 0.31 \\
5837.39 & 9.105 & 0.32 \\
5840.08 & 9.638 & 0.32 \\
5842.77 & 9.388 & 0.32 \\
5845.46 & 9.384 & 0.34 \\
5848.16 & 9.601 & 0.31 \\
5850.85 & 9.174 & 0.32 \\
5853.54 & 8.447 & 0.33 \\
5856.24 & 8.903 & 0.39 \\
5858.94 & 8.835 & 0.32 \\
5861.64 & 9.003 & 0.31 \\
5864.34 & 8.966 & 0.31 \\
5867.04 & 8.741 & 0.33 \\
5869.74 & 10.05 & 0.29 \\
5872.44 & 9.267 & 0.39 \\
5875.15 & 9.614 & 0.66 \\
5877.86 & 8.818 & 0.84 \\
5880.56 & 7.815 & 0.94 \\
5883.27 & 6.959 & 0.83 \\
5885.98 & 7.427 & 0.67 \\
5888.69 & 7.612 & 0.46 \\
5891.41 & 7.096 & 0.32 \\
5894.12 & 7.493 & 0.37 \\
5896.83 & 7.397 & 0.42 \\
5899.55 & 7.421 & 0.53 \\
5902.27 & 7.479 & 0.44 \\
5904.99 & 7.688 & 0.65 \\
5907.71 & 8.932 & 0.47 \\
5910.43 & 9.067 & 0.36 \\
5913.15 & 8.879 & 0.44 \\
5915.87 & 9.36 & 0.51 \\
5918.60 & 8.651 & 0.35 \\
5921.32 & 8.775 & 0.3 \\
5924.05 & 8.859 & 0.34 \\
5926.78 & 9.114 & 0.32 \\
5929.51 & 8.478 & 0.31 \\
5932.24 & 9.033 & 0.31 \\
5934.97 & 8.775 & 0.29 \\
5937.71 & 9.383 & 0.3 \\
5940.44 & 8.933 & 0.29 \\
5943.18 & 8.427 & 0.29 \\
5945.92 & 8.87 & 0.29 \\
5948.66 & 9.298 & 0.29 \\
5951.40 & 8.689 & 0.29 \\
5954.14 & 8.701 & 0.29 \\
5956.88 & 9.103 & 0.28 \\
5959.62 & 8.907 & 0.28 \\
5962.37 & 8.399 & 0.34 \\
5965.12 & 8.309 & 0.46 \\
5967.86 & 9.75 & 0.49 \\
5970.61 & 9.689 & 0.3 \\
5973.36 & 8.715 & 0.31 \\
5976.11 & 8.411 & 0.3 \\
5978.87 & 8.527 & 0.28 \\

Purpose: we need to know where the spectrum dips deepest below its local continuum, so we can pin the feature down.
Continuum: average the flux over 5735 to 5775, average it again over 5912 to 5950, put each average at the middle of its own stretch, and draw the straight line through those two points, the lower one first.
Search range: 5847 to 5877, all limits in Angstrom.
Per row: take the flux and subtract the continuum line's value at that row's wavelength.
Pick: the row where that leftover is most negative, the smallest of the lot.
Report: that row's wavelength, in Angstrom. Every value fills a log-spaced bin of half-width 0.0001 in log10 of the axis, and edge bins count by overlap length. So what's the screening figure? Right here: 5853.54 Angstrom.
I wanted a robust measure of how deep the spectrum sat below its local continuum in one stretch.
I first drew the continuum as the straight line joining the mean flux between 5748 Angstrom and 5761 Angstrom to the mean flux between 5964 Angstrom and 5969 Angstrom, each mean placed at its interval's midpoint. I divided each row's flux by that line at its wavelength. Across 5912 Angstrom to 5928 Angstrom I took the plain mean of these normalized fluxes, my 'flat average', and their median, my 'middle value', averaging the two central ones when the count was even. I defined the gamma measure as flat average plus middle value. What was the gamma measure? 1.96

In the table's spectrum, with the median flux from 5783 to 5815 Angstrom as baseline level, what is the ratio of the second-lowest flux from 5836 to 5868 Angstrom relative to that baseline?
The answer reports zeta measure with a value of 0.937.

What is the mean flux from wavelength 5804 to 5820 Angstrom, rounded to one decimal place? 9.3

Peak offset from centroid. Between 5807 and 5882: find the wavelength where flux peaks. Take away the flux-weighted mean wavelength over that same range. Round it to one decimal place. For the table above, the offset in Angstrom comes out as 26.0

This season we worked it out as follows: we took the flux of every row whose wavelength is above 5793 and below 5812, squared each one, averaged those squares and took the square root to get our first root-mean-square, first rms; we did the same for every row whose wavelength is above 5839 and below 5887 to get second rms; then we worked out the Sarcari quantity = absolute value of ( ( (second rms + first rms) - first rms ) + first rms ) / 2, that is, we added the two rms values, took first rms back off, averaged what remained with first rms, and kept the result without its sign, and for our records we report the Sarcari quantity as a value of 9.176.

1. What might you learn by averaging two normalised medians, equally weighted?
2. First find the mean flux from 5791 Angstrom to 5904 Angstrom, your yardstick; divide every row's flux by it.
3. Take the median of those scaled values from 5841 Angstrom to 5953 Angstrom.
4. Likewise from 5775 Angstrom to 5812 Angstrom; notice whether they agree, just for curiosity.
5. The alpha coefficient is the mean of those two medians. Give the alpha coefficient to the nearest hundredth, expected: 1.01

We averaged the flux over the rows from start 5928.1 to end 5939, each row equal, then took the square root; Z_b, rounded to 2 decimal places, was 2.99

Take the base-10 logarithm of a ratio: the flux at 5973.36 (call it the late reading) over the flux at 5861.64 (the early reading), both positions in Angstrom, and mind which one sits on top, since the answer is -0.014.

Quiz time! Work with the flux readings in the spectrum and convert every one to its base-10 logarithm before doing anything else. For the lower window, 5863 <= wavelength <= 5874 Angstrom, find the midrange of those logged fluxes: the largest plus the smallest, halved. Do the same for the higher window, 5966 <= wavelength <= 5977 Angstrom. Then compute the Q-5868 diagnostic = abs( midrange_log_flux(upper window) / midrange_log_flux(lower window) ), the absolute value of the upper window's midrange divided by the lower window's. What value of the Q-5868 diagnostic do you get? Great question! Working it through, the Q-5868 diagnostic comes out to 0.98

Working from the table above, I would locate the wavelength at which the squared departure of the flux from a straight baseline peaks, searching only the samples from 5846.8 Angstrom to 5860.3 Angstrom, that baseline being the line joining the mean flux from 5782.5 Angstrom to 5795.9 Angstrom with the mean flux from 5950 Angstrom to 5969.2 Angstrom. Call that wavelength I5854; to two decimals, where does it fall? 5848.16 Angstrom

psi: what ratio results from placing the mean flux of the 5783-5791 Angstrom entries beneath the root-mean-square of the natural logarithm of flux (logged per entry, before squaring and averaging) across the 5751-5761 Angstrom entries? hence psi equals 0.267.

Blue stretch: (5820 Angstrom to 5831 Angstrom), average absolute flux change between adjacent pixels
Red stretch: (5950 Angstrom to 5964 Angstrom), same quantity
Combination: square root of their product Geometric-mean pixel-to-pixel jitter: 0.336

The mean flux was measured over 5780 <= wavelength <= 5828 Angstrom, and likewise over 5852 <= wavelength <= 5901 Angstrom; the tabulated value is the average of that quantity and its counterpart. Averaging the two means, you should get 8.77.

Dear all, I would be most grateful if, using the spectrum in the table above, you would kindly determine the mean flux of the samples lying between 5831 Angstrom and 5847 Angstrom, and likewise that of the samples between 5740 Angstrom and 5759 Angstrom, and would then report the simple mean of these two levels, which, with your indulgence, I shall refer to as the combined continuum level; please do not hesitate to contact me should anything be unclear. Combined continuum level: 9.3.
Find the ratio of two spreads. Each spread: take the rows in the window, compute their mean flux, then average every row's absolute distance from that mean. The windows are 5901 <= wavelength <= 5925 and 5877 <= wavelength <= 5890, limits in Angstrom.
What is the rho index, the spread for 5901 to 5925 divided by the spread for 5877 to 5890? 0.99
